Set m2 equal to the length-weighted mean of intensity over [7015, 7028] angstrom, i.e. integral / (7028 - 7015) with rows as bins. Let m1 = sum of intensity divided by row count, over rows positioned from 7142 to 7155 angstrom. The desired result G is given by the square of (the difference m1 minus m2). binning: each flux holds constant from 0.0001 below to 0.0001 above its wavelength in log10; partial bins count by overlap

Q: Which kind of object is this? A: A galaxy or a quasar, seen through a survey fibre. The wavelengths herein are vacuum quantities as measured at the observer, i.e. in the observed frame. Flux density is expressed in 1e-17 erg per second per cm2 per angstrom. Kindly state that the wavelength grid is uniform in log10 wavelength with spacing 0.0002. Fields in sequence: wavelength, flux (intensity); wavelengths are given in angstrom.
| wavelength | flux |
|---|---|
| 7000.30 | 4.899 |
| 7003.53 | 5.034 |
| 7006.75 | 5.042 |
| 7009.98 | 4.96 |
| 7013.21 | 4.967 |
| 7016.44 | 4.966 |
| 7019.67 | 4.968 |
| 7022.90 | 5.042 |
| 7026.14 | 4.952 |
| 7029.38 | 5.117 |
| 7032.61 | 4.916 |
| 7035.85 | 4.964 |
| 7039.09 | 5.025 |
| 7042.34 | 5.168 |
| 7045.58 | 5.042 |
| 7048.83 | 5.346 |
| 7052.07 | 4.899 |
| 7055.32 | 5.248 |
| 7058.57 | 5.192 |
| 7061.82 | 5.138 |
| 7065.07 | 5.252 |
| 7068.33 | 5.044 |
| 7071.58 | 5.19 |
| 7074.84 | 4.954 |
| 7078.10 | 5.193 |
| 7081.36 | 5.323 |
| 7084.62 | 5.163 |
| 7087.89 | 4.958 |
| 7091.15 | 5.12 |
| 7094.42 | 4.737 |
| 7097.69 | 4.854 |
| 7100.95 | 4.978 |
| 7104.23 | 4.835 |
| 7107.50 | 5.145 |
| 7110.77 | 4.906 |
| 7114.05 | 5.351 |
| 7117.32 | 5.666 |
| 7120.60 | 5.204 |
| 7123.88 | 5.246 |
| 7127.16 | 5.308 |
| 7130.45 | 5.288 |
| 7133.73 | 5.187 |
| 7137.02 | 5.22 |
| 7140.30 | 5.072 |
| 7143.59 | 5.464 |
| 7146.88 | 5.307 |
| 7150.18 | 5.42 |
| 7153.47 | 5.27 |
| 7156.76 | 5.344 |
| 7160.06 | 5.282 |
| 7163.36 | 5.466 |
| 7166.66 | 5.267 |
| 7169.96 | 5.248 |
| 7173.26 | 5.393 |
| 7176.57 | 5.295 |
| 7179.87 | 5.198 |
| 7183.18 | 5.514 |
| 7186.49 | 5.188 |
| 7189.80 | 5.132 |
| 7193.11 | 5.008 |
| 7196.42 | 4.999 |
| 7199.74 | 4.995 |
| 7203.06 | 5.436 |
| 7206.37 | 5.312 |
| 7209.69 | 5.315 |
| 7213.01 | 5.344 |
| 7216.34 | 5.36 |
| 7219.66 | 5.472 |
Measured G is 0.146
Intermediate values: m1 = 5.37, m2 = 5.0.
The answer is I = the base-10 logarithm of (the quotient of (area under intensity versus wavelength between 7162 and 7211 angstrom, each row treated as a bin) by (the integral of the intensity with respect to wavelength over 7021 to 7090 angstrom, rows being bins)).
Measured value -0.1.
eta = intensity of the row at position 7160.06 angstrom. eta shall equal 5.282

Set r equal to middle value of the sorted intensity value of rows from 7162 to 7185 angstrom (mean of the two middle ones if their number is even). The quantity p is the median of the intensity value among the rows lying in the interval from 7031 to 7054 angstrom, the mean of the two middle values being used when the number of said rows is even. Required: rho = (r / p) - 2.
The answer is -0.95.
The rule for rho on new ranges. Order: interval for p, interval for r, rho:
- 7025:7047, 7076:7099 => -0.98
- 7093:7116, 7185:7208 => -0.95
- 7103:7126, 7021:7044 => -1.03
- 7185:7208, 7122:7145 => -0.98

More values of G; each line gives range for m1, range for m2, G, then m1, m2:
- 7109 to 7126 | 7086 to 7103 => 0.120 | 5.27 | 4.9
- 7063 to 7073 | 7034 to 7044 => 0.013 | 5.16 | 5.0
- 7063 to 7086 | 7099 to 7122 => 0.000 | 5.16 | 5.2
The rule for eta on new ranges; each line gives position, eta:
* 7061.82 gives 5.138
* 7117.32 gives 5.666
